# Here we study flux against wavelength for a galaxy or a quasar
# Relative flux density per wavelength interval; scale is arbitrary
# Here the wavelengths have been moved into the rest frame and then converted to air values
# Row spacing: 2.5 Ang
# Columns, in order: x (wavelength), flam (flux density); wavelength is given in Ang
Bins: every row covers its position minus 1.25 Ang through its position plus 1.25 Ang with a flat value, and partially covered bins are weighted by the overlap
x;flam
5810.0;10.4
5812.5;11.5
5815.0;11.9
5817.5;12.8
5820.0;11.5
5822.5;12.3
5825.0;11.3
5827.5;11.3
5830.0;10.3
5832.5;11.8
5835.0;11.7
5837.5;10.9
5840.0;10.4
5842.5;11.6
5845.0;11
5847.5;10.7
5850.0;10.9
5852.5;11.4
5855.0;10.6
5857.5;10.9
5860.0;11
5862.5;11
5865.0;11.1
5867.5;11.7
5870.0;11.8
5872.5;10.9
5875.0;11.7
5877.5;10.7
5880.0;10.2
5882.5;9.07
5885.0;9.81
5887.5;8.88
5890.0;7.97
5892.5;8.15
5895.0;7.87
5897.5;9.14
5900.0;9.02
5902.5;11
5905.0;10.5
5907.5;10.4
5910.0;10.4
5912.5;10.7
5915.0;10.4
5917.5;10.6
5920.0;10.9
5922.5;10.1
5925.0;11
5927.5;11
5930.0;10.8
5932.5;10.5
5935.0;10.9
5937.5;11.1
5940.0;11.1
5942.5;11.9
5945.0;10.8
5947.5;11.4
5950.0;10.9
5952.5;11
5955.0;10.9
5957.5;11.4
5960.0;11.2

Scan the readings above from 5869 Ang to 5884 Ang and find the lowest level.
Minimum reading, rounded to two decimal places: 9.07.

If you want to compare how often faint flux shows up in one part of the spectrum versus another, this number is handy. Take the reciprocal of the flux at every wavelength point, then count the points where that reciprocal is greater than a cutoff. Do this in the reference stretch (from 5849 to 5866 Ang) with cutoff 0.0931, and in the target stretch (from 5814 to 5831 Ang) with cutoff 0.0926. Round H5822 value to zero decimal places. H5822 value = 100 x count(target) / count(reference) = 100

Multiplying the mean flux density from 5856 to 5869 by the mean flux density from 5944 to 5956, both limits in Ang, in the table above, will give 123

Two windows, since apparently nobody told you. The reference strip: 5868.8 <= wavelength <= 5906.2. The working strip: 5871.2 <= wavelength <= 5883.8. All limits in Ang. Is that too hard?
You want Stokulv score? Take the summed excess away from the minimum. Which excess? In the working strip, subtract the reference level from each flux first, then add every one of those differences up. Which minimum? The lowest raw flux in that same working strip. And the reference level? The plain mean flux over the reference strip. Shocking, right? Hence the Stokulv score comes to 5.4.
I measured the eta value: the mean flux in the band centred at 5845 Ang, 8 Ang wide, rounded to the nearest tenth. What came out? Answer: 11.1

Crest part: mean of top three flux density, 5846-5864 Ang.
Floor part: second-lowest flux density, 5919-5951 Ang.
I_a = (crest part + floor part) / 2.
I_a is 10.8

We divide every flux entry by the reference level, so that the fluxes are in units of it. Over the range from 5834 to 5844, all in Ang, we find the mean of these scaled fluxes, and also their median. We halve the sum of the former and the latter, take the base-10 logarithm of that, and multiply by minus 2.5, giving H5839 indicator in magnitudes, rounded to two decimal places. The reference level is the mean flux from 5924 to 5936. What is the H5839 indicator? -0.04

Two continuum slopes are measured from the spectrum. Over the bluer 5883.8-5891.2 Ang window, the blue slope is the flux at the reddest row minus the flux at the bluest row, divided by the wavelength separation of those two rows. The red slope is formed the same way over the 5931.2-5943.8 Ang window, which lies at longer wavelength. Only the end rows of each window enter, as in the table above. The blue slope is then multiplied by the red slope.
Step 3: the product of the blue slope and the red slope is -0.052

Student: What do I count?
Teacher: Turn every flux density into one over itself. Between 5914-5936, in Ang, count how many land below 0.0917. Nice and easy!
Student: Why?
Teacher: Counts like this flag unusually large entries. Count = 2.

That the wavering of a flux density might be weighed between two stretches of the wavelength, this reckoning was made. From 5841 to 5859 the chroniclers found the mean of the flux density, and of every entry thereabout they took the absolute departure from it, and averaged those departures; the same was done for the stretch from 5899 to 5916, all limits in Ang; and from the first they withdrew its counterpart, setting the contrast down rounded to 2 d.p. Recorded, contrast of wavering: -0.10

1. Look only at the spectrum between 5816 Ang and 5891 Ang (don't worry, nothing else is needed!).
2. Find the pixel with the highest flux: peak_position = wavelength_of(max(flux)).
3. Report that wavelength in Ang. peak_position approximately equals 5817.5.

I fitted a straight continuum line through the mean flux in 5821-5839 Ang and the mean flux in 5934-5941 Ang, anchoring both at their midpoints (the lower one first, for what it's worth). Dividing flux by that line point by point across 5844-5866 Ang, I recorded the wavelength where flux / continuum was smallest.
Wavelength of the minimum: 5855.0 Ang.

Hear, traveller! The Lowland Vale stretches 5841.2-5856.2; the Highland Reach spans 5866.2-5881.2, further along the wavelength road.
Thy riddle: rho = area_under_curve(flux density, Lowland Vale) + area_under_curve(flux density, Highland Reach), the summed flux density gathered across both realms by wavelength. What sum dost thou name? 333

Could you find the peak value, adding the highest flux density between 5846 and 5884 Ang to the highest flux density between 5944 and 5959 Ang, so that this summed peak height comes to 23.2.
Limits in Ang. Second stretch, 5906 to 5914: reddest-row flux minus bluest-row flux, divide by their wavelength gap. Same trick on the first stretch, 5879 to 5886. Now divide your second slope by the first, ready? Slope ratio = -1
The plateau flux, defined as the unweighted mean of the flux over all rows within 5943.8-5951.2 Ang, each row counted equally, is 11.0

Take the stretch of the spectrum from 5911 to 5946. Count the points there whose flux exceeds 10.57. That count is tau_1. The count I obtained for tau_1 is 11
